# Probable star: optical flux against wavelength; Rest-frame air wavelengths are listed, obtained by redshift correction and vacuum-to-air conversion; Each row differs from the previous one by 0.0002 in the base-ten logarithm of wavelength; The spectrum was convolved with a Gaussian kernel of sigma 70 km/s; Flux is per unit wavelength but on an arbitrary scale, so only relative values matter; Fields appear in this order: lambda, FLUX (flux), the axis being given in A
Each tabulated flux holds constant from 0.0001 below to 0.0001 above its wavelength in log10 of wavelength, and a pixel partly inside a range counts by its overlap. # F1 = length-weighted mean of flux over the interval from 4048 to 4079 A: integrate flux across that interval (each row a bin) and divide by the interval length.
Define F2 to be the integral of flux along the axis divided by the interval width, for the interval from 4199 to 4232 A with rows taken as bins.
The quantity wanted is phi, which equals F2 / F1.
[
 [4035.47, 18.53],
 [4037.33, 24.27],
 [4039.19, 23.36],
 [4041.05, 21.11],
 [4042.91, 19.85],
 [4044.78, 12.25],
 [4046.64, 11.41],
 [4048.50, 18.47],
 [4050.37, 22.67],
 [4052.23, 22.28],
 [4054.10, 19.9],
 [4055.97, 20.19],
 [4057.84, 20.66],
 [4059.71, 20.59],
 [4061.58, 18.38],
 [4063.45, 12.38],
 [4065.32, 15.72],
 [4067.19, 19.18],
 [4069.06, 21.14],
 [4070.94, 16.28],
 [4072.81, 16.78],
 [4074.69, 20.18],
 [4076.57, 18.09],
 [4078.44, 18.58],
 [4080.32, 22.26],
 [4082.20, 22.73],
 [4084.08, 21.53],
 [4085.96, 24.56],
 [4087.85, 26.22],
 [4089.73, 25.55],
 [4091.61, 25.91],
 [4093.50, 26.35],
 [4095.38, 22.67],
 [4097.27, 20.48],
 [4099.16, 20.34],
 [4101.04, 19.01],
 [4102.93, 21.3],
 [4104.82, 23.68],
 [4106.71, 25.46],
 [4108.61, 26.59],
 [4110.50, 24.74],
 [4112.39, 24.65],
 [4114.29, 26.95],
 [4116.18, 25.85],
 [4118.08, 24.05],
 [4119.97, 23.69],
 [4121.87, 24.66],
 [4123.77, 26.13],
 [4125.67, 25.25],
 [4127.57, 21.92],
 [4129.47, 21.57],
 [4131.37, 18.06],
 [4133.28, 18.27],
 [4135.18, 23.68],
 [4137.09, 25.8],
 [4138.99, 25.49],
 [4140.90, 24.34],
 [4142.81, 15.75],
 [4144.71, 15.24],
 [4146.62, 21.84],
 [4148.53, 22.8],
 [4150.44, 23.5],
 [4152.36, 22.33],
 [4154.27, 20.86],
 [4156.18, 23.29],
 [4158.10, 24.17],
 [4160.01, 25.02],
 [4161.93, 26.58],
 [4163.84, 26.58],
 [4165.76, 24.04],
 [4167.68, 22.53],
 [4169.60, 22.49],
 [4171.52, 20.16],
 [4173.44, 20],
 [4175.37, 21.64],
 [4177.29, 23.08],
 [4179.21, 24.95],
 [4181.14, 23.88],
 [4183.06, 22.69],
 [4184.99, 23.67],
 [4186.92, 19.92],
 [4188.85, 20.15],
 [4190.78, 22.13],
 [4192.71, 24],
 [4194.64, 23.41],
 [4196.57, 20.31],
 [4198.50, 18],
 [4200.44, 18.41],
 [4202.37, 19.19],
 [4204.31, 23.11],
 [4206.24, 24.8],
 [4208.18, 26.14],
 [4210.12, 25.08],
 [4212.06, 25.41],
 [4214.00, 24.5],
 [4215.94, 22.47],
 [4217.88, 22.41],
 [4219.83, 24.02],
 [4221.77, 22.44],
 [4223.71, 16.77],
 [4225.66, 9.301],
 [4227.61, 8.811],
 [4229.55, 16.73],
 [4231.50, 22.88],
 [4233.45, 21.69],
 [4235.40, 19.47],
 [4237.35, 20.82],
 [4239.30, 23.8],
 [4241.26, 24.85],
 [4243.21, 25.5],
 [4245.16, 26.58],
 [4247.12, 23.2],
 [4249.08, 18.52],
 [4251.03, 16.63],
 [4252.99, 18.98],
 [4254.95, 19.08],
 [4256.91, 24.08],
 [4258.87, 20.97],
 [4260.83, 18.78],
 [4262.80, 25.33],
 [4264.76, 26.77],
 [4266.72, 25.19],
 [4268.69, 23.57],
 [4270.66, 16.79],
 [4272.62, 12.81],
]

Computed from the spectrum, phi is 1.09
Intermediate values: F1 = 18.9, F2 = 20.7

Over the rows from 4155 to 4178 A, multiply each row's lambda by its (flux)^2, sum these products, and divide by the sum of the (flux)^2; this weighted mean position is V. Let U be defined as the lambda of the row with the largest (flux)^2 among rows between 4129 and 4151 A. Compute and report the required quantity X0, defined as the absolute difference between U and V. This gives 28.9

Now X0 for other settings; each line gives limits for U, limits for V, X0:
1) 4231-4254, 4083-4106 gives 151.4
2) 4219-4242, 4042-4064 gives 187.8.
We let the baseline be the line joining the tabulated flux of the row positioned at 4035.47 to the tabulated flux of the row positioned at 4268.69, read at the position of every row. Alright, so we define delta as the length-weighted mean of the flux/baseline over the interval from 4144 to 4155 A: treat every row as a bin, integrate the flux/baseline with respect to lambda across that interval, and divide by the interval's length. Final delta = 1.01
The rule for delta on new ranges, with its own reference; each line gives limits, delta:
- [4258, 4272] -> 0.95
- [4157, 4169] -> 1.16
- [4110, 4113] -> 1.23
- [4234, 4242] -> 0.97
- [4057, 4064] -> 0.96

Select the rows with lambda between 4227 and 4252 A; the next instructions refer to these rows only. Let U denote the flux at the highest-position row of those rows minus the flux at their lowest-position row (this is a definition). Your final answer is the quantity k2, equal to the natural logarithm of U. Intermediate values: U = 8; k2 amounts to 2.1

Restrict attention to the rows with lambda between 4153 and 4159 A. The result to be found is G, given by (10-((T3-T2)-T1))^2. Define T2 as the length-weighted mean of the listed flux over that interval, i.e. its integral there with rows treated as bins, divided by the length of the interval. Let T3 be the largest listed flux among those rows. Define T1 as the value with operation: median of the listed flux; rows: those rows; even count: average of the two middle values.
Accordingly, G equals 1015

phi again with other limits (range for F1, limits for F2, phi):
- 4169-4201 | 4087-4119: 1.11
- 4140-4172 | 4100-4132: 1.06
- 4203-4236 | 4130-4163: 1.06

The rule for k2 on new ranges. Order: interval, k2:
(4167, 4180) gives 0.9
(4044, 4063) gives 1.8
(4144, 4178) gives 2.1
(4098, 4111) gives 1.5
